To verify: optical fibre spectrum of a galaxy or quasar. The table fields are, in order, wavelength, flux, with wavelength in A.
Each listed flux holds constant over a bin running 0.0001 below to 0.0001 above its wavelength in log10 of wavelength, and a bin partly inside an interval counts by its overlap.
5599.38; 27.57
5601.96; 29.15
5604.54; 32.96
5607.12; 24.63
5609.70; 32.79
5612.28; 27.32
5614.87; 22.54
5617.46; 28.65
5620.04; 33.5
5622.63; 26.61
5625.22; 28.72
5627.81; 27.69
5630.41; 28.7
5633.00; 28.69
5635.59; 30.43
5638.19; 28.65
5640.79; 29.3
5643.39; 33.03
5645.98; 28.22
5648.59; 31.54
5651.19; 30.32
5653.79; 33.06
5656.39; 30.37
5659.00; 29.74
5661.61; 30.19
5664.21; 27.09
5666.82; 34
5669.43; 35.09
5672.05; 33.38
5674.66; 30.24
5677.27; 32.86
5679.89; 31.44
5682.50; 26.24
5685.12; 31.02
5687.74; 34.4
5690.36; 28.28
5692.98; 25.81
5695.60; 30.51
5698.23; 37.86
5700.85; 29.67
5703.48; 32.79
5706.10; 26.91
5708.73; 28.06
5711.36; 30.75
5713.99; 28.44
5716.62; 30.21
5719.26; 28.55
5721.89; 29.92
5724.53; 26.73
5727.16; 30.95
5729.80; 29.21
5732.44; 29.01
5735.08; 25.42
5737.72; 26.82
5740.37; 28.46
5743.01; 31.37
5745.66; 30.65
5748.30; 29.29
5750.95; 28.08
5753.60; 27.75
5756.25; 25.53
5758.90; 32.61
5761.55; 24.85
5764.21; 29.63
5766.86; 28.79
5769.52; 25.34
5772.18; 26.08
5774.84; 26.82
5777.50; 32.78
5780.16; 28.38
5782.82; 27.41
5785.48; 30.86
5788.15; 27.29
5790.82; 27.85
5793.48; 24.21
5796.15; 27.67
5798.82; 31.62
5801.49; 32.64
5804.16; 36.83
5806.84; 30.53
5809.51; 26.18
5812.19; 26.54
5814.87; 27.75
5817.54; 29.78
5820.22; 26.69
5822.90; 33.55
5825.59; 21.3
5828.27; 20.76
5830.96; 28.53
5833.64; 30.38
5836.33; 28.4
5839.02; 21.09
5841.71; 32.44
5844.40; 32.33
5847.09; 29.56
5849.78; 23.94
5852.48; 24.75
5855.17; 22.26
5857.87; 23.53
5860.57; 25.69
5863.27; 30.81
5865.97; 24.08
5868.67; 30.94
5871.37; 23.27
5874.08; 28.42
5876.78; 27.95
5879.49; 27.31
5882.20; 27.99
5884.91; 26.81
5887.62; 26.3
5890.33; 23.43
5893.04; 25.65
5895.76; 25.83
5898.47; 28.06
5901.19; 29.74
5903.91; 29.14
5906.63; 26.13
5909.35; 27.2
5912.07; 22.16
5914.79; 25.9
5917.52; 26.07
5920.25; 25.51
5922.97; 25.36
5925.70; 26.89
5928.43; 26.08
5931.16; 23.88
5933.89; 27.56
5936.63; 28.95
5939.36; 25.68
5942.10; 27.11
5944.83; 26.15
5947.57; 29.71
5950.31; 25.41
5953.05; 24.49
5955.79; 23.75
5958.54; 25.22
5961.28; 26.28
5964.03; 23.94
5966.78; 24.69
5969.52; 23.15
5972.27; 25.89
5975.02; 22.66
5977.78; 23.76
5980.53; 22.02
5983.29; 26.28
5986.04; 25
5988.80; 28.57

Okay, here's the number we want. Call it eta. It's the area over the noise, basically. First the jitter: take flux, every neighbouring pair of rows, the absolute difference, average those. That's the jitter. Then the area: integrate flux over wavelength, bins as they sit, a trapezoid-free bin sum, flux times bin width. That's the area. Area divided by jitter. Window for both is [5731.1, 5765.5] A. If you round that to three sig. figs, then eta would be 335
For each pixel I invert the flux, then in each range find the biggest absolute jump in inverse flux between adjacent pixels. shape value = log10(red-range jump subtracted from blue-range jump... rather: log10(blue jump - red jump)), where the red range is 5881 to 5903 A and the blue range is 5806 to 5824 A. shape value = -2.5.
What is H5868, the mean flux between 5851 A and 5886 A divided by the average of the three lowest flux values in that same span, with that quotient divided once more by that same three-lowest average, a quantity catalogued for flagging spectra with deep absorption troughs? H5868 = 0.050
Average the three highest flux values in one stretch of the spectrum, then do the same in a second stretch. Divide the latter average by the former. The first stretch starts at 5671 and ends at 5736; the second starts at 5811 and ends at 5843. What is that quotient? 0.91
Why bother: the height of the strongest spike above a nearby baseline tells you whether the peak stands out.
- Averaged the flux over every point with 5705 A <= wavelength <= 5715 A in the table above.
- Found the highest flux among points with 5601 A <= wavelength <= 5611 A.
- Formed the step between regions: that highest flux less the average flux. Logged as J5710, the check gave 4.4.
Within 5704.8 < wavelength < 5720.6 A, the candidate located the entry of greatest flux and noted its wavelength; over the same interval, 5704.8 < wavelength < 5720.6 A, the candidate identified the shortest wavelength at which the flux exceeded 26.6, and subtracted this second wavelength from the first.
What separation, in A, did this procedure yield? 5.3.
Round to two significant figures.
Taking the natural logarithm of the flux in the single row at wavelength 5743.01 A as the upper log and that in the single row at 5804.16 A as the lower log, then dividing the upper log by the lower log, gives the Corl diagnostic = 0.96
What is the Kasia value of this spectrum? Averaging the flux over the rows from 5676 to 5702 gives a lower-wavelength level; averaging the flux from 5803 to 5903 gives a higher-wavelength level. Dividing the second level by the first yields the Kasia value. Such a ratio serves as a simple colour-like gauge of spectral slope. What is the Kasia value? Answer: 0.885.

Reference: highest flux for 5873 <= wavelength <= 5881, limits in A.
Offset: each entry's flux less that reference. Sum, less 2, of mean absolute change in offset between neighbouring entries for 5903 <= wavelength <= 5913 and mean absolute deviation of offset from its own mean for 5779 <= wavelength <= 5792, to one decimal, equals 2.0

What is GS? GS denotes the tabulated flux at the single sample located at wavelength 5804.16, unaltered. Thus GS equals 36.83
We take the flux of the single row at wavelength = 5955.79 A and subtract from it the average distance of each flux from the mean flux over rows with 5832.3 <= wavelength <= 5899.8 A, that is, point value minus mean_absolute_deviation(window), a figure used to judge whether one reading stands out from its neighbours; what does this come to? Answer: 21.2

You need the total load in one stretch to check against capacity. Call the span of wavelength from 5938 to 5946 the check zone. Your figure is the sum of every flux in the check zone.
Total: 79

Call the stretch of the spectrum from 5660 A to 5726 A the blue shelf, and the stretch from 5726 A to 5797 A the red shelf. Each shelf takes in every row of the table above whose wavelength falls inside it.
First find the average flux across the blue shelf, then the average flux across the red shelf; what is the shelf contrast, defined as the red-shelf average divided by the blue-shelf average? 0.929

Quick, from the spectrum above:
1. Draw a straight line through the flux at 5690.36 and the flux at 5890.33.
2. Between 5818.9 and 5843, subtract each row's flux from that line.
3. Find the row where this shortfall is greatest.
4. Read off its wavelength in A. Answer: 5828.27 A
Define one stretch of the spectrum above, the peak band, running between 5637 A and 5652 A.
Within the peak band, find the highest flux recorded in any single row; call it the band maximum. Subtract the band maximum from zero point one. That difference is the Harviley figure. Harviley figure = -33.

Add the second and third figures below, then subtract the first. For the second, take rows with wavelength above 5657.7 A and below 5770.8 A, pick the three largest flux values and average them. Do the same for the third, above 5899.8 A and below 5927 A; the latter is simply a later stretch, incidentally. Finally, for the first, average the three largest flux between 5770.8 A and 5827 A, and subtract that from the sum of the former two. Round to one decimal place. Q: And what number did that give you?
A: 30.1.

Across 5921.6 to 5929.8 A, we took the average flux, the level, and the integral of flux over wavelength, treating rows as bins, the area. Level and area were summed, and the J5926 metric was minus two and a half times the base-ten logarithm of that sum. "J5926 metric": -5.95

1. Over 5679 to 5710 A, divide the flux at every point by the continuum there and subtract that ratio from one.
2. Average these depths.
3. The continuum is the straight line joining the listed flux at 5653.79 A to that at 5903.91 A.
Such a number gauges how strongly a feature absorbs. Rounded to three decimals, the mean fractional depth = 0.067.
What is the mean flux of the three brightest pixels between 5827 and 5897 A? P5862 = 32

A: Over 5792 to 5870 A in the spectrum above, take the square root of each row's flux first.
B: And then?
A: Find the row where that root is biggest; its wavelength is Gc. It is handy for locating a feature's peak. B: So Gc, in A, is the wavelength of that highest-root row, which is 5804.16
